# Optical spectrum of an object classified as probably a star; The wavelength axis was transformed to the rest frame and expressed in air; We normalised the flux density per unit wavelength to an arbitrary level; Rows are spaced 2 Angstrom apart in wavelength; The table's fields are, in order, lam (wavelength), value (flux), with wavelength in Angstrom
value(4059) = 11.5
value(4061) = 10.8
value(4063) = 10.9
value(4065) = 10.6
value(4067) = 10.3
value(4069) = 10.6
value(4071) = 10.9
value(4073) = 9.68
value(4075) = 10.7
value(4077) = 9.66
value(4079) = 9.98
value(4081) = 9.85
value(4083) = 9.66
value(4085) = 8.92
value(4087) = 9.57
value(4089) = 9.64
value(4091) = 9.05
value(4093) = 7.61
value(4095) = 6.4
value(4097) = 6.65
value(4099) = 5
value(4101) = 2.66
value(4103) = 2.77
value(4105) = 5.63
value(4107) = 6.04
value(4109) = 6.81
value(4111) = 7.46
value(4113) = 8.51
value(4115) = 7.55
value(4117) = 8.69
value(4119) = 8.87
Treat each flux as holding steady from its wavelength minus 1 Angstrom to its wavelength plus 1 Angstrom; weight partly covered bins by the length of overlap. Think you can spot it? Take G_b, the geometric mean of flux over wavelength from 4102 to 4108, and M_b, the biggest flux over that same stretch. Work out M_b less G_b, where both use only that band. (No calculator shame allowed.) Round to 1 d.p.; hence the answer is 1.5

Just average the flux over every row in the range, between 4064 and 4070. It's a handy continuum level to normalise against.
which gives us 10.5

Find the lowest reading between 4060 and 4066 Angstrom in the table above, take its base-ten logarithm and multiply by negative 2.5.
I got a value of -2.56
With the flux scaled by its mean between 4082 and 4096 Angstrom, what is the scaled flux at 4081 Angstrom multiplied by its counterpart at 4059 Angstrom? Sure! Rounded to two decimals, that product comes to 1.50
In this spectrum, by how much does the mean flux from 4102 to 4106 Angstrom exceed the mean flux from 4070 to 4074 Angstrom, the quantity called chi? -6.1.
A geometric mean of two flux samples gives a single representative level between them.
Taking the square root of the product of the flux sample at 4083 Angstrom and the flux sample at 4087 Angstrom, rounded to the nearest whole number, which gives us 10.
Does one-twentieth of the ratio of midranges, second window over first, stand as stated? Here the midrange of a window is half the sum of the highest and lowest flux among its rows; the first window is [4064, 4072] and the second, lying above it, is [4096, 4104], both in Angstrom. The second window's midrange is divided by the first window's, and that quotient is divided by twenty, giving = 0.022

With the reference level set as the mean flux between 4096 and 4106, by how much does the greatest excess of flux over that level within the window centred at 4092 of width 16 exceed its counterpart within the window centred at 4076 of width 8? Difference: -1.1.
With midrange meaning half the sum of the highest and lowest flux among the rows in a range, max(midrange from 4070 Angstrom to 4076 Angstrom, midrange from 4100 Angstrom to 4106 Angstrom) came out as 10.3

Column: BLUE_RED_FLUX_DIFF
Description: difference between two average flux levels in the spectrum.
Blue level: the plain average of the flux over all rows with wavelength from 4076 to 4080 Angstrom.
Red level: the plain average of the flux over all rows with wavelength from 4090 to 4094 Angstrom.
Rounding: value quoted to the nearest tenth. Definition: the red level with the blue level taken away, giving -1.5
